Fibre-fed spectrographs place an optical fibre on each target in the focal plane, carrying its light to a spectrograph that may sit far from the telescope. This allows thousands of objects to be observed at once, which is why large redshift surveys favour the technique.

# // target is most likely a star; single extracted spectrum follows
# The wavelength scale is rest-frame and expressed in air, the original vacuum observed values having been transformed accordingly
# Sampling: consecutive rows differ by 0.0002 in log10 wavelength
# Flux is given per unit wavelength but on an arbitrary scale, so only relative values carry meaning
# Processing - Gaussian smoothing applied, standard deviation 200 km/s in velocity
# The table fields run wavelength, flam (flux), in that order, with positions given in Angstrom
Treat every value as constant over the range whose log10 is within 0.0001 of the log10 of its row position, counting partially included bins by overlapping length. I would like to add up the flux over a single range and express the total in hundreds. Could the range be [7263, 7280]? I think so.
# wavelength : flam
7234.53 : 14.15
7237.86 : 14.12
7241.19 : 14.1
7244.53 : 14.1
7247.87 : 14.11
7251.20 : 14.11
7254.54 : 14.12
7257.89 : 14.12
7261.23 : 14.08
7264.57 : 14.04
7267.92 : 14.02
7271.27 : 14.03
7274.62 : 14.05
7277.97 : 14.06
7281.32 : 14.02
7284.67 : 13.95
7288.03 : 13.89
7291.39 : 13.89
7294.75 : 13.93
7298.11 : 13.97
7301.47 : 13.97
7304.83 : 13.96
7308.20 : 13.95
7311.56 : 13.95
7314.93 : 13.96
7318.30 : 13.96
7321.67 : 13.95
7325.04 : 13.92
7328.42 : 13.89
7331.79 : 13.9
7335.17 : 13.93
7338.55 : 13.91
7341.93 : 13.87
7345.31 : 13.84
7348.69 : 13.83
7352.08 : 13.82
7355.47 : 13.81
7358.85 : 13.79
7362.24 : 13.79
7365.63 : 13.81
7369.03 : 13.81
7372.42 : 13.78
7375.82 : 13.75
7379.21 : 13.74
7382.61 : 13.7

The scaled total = 0.702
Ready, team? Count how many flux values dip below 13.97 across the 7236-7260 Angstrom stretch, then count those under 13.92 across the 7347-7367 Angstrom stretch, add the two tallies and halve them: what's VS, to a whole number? 3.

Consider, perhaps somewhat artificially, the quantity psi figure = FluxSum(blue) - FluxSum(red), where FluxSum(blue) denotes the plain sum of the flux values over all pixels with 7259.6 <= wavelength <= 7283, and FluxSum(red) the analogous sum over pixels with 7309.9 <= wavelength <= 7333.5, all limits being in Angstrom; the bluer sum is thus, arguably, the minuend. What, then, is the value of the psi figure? 0.77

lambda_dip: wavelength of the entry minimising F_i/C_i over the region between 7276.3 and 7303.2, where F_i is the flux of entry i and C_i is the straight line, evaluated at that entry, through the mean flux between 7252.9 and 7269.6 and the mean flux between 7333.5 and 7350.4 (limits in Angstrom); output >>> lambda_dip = 7288.03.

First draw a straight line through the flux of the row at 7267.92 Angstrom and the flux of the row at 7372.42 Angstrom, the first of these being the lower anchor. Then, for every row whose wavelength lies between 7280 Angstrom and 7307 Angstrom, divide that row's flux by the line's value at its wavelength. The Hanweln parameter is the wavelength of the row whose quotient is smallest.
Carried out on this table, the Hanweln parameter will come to 7288.03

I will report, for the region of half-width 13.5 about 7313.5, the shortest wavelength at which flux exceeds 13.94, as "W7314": 7301.47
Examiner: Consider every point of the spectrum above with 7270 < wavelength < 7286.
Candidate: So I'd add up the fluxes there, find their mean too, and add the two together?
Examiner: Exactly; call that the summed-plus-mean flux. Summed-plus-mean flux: 84.1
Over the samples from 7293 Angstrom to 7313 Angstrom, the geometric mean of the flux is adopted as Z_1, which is 13.95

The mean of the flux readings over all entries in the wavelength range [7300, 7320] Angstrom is 14.0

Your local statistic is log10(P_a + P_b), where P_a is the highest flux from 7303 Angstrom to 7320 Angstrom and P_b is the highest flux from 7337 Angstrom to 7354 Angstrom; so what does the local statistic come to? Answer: 1.445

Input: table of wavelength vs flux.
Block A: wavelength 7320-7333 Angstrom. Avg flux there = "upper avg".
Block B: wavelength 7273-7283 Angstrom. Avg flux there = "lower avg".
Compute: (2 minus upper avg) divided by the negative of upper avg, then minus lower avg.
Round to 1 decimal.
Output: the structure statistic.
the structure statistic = -13.2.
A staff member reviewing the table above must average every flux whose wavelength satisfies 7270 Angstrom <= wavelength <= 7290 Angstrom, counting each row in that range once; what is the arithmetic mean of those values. 14.0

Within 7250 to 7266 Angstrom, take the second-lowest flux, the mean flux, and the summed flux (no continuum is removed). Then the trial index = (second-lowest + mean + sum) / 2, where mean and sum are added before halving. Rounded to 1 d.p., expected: 49.3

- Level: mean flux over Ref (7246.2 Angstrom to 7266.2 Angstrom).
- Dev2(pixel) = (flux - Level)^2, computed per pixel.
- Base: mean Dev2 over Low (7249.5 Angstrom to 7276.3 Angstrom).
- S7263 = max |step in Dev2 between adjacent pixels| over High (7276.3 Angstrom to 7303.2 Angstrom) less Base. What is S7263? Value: 0.019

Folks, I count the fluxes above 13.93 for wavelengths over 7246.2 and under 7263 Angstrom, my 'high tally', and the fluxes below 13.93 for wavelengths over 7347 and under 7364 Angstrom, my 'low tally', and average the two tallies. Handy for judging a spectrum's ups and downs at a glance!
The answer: 5.00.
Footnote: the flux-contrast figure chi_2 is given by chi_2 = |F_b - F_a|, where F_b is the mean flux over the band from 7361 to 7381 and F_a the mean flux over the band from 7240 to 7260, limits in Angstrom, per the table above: 0.33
